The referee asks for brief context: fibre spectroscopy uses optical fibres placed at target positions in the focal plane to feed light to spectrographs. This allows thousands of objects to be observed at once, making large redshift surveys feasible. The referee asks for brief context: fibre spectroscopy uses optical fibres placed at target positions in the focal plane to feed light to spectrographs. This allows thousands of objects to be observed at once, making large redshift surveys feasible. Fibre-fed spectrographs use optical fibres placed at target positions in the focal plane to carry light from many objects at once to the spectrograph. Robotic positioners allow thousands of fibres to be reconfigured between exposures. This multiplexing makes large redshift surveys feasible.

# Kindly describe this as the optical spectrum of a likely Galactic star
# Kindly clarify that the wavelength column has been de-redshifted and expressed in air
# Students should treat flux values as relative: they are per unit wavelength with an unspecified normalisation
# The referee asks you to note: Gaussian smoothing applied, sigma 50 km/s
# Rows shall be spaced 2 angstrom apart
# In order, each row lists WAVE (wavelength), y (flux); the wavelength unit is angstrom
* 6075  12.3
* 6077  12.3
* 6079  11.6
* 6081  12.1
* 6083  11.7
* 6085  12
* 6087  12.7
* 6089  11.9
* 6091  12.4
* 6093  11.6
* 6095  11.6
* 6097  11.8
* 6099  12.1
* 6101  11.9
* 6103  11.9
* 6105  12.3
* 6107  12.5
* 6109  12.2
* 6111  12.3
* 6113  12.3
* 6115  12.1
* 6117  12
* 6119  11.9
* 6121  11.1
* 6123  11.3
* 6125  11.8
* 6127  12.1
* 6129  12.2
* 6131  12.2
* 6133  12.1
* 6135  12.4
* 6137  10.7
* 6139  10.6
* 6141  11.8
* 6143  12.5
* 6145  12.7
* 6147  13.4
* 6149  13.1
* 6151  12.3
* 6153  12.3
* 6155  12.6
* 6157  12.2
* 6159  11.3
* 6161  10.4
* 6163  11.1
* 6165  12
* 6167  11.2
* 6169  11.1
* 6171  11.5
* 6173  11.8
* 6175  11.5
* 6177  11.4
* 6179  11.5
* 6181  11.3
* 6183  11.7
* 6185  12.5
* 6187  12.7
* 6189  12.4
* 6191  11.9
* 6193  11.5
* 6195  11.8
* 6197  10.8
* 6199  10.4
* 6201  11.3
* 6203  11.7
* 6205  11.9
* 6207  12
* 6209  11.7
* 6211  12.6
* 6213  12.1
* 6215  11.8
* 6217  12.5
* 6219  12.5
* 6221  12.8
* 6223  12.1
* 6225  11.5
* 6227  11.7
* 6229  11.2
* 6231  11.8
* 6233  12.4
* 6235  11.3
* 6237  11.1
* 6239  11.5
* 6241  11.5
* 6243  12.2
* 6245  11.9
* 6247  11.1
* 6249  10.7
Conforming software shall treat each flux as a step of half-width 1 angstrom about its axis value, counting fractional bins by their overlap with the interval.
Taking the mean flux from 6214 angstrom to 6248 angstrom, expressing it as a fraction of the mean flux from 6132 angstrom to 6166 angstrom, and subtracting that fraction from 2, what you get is 1.013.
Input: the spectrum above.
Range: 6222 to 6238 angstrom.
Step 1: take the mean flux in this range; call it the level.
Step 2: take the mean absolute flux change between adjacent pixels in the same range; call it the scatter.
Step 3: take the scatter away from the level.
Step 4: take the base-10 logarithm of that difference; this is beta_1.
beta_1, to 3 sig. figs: 1.05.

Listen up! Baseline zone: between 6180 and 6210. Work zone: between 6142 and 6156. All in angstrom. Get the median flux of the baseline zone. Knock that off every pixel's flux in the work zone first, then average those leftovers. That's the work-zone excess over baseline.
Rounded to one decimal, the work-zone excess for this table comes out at 1.0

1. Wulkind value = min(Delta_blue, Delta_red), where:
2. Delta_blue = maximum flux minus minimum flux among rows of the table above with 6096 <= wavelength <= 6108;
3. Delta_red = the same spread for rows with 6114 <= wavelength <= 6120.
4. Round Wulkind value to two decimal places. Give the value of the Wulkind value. 0.20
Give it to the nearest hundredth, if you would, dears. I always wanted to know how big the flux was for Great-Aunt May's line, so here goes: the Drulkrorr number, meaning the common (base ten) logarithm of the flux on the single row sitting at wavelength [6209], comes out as 1.07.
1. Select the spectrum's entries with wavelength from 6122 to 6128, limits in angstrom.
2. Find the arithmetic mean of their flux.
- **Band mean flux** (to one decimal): 11.7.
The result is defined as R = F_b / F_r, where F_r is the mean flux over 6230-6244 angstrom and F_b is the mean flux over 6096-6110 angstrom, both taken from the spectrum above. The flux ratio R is 1.04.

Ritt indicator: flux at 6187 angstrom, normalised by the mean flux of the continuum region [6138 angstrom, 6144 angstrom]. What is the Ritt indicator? 1.09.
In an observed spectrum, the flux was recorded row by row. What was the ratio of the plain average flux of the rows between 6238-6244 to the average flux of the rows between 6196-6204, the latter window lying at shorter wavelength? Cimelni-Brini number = 1.06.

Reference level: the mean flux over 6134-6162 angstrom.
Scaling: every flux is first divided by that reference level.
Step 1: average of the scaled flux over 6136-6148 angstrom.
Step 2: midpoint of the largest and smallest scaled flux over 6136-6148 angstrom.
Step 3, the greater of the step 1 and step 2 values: 1.00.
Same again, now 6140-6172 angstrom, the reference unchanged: 1.00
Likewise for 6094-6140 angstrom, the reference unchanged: 0.99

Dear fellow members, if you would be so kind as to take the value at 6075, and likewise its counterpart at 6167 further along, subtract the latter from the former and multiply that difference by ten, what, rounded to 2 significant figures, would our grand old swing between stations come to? 11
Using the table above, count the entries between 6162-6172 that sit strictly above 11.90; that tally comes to 1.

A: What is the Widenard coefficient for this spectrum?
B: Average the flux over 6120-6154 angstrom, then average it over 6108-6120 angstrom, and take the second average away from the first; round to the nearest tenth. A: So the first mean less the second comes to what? -0.1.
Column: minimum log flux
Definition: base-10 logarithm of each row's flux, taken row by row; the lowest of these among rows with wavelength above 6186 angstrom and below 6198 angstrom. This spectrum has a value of 1.033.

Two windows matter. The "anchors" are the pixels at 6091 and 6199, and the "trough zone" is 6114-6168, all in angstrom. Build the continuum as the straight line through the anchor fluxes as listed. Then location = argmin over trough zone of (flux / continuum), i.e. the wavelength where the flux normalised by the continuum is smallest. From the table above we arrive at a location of 6139 angstrom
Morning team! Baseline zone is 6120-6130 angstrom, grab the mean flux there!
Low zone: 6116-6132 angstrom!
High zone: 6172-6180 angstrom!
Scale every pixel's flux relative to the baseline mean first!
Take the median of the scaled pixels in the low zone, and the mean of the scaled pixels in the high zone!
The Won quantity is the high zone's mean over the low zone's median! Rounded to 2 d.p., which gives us 0.97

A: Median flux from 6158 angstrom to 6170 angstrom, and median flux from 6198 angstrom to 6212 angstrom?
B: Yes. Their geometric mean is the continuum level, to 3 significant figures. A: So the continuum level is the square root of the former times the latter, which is 11.4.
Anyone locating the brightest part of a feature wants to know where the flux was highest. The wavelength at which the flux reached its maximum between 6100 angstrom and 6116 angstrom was 6107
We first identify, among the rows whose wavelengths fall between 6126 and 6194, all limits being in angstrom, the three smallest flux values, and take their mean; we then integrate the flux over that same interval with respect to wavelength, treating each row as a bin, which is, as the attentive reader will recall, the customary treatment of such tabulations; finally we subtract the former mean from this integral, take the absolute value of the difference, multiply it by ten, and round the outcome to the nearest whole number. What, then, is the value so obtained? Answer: 7974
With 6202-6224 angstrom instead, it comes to 2557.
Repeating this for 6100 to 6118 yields 2071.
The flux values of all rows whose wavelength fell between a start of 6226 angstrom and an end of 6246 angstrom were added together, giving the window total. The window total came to 116.6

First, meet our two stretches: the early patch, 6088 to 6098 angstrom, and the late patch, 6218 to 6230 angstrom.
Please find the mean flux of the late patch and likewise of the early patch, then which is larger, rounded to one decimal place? 12.0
